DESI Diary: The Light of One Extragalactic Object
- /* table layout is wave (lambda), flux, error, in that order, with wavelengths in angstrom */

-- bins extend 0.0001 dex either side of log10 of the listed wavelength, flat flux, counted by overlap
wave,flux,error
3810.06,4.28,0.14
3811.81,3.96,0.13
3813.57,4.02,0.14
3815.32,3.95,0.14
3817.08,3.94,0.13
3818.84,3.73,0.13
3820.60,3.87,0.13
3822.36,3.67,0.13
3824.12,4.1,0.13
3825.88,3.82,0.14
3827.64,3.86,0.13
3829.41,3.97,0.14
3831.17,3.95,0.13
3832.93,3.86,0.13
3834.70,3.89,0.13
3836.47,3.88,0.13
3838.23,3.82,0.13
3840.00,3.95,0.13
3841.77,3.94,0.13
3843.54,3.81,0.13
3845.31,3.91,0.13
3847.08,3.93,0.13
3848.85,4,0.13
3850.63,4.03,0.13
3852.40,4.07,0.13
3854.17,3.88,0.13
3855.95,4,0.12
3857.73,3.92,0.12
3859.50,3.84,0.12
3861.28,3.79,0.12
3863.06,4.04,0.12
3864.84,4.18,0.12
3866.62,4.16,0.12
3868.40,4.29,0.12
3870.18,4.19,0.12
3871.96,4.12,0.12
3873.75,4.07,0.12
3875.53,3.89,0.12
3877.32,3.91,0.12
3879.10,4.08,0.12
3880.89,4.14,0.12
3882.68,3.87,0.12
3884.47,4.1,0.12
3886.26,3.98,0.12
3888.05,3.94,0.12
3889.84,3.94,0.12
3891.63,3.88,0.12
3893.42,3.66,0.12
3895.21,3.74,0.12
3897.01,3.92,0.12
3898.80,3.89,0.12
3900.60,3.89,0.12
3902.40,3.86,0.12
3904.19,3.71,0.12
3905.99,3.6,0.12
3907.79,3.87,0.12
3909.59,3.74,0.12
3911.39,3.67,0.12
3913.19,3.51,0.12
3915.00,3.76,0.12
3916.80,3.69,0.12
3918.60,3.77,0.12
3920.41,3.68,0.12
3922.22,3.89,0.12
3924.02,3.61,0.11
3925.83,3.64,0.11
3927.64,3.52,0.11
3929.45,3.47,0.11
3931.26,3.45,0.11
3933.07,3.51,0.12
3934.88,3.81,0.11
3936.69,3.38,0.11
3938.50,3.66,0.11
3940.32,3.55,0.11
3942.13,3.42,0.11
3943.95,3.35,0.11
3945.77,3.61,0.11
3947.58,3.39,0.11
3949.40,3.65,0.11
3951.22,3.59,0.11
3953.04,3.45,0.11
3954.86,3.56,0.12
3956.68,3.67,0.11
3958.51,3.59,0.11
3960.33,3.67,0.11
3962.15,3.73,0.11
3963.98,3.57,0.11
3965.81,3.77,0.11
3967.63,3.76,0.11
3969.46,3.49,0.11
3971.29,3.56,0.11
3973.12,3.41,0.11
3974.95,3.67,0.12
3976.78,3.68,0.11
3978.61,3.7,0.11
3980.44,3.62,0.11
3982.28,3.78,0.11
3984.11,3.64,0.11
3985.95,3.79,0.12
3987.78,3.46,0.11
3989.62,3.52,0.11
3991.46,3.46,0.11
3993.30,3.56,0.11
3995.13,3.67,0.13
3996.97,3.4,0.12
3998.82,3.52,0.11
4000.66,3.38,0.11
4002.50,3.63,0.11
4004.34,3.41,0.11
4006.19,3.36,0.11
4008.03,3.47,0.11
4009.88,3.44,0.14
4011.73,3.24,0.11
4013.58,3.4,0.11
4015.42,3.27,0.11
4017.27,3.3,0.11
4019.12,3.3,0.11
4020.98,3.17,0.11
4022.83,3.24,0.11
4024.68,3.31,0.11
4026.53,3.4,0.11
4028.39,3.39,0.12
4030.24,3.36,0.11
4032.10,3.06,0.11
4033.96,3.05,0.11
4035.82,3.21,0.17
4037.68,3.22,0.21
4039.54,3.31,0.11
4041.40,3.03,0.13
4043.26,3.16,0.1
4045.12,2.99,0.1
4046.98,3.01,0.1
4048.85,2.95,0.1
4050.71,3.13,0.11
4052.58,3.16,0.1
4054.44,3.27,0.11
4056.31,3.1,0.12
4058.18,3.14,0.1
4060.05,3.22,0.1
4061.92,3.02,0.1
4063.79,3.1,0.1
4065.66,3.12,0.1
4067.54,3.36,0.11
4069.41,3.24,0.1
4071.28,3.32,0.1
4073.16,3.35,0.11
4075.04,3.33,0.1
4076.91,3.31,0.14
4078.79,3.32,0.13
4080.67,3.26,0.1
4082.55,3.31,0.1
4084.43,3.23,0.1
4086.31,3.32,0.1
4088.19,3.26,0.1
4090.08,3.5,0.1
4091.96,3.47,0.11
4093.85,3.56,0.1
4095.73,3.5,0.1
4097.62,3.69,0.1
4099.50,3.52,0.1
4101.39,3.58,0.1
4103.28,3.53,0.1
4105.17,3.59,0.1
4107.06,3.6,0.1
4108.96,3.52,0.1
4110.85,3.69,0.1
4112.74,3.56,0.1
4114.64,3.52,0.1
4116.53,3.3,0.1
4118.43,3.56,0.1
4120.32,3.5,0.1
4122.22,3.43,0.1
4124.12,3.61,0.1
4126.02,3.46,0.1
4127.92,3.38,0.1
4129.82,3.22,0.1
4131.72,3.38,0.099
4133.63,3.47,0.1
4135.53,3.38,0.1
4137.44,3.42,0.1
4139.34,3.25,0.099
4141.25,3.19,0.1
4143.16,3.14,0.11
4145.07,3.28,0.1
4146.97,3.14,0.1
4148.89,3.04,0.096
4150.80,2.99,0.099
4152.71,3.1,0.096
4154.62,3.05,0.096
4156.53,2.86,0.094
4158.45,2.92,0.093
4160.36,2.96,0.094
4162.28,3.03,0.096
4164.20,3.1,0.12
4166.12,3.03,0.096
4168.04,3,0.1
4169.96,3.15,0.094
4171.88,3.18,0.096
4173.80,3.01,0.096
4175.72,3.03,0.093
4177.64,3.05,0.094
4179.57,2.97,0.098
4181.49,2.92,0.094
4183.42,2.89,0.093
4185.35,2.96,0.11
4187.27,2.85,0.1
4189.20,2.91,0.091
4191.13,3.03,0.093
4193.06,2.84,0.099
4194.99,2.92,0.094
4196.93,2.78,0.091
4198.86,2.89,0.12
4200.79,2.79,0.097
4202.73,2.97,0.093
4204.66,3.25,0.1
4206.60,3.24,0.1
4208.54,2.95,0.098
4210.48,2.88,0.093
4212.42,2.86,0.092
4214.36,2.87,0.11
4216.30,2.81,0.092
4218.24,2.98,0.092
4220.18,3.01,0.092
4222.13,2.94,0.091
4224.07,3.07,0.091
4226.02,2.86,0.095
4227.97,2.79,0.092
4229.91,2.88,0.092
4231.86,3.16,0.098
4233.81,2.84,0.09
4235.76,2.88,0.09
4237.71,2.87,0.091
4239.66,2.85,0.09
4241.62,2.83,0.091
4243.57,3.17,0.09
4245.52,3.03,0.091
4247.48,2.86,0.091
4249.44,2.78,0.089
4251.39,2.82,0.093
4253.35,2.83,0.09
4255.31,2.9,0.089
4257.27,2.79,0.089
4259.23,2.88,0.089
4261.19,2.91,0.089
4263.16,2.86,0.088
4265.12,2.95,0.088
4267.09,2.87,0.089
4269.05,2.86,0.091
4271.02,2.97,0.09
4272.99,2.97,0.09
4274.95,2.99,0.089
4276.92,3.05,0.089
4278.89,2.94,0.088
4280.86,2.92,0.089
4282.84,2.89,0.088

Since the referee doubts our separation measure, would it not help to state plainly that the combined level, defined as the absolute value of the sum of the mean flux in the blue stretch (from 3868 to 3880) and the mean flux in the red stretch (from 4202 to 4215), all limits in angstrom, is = 7.1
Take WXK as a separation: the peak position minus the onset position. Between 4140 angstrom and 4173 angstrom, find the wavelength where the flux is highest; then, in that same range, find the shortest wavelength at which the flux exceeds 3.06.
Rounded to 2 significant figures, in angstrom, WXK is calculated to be 3.8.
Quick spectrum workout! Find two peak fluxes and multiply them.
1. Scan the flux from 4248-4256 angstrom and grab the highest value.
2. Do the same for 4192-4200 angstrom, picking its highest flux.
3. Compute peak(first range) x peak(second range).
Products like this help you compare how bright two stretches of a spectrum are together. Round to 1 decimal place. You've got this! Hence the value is 8.5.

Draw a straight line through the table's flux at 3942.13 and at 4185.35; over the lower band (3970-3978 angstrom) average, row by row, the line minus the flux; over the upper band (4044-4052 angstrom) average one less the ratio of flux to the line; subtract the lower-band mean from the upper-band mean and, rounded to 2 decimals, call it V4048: 0.28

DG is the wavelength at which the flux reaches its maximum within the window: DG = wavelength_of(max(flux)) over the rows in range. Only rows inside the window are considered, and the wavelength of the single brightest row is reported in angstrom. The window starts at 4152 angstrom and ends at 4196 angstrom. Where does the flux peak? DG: 4171.88 angstrom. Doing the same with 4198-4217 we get 4204.66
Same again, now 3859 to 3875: 3868.40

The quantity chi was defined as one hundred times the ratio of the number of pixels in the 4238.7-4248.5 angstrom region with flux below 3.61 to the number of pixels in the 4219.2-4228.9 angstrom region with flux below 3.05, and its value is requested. 125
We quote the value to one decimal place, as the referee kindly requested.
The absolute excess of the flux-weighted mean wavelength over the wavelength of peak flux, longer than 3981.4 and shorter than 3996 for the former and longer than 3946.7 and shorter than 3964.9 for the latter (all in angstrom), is 26.5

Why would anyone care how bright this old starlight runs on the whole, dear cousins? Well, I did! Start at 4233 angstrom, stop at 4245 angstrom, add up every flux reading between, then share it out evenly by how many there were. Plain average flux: 2.91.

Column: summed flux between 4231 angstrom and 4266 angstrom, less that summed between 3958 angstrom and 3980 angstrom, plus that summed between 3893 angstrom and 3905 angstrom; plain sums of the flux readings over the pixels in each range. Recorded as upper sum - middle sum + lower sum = 35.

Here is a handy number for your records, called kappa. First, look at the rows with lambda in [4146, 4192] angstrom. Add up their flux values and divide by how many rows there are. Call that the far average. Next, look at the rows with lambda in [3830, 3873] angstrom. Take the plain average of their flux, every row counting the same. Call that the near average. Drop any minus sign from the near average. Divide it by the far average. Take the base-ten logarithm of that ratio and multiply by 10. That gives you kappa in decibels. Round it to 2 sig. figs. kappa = 1.2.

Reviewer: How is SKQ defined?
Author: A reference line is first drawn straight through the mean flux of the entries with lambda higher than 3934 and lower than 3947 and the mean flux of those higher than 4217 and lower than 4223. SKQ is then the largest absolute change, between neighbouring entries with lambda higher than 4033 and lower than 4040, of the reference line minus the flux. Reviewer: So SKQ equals 0.16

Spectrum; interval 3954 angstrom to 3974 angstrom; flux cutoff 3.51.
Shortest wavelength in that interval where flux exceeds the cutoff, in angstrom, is 3954.86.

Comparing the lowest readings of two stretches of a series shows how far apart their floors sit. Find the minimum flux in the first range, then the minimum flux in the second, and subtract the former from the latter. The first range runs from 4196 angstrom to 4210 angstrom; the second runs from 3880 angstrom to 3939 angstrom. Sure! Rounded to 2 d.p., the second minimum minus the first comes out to 0.60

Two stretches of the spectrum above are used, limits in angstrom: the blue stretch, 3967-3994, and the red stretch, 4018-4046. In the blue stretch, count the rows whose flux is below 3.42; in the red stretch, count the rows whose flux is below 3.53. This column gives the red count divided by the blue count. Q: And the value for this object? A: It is 15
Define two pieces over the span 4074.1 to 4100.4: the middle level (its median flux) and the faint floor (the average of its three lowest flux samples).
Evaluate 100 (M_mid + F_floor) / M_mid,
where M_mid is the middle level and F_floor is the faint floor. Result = 198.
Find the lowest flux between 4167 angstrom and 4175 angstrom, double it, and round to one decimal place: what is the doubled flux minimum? 6.0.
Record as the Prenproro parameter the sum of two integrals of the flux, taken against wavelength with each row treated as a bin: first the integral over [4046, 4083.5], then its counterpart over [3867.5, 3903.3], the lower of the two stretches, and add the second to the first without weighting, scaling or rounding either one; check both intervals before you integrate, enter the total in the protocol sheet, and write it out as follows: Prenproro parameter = 262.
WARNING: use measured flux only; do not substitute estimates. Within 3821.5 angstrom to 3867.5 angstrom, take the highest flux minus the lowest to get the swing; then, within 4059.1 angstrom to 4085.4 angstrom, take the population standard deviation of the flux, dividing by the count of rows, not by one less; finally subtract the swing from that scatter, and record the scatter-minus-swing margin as -0.41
